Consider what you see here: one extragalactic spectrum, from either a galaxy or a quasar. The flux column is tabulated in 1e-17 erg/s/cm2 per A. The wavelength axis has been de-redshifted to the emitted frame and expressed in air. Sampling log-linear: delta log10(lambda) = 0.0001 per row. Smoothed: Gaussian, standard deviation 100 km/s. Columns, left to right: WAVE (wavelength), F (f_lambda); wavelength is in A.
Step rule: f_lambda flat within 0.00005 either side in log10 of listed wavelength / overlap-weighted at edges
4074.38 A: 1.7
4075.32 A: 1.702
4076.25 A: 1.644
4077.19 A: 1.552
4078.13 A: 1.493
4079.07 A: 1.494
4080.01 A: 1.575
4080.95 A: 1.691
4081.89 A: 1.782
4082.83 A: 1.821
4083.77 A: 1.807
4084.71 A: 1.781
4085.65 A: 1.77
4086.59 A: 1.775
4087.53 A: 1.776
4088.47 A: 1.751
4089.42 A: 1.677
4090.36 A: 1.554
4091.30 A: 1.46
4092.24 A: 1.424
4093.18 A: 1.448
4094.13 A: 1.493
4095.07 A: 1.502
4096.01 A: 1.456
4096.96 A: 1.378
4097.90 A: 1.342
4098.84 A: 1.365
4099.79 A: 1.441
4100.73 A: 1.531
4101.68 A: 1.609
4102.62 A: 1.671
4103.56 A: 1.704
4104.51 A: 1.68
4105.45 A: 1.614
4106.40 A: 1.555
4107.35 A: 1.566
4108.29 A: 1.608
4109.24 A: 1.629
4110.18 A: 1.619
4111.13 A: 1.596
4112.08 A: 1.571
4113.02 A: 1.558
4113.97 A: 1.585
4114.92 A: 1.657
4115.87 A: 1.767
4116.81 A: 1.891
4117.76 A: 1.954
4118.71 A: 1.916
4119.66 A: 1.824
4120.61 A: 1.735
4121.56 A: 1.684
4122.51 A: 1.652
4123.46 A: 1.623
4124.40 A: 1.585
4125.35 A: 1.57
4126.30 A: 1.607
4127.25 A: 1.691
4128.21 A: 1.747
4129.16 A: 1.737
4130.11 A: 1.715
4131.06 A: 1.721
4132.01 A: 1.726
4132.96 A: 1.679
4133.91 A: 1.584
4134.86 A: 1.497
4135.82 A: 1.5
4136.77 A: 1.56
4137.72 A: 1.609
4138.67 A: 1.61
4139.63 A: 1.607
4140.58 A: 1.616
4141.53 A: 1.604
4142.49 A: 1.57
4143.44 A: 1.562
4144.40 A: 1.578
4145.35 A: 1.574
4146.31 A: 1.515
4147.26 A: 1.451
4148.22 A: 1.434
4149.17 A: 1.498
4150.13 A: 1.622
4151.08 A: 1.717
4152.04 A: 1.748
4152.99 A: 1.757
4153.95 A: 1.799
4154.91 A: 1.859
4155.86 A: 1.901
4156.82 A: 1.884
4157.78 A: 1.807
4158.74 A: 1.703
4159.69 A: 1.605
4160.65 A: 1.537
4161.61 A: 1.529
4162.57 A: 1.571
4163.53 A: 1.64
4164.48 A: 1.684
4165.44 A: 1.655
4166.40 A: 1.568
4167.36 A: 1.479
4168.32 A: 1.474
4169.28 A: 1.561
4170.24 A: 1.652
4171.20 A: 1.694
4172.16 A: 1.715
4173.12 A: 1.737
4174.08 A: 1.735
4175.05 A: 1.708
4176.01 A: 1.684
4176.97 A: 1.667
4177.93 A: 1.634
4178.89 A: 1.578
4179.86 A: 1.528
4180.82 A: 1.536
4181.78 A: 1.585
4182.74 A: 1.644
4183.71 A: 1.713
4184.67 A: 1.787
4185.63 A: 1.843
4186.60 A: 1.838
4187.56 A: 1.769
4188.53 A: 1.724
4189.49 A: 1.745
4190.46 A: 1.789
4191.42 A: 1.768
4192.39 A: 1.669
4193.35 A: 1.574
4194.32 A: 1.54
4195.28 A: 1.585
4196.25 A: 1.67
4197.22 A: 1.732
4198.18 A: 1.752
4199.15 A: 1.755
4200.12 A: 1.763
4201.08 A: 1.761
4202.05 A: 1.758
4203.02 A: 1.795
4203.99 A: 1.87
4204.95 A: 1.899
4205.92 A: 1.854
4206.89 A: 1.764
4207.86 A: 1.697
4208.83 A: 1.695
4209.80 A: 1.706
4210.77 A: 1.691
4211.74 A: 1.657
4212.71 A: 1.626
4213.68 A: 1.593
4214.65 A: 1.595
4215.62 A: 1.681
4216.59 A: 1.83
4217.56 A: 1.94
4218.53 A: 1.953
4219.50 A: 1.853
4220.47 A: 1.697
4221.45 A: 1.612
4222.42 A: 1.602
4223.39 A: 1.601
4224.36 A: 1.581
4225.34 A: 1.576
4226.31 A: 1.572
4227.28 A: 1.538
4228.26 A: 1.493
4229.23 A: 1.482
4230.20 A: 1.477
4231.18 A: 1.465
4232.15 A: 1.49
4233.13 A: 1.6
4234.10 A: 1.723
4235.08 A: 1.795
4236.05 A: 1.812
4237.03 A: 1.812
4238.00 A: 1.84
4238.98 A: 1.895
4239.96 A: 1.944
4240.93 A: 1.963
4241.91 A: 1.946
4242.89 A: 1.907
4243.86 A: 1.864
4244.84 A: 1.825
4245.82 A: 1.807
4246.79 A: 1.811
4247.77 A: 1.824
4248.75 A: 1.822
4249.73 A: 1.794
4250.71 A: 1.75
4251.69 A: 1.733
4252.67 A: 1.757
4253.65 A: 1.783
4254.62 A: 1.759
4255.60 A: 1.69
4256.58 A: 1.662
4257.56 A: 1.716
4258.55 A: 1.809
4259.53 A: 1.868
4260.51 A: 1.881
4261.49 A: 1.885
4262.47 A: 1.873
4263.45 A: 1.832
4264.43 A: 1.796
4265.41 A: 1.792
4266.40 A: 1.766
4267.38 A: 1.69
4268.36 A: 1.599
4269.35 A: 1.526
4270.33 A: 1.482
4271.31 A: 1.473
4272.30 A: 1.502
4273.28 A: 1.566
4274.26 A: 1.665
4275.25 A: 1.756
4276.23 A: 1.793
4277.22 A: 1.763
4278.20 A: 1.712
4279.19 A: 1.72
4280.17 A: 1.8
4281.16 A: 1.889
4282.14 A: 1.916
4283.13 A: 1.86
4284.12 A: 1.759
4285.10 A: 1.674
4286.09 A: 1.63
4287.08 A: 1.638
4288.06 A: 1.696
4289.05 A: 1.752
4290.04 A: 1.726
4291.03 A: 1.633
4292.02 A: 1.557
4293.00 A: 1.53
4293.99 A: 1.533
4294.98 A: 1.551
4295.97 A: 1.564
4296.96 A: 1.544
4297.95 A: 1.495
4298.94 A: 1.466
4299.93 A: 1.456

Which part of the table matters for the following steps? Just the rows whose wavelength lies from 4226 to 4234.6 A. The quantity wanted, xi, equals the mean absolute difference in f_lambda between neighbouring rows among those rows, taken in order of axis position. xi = 0.046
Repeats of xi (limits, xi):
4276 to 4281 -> 0.042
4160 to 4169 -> 0.047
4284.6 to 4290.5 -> 0.038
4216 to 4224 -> 0.068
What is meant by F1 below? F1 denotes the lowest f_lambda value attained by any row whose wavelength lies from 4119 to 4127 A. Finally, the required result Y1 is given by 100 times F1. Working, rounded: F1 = 1.57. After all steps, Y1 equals 157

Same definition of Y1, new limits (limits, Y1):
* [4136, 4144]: 156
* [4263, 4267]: 177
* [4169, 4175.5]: 156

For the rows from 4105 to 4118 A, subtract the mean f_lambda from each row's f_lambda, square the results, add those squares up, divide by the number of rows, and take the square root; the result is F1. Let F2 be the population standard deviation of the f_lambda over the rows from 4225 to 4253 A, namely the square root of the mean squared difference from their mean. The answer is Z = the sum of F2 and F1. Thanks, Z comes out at 0.28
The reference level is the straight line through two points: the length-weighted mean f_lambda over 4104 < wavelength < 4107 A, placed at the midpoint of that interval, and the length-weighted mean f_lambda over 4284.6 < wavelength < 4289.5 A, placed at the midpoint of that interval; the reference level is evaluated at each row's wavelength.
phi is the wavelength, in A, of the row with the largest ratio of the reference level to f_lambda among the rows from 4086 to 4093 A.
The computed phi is 4092.24 A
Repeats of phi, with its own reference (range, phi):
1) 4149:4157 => 4149.17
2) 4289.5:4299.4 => 4298.94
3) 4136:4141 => 4136.77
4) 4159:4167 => 4161.61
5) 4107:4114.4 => 4113.02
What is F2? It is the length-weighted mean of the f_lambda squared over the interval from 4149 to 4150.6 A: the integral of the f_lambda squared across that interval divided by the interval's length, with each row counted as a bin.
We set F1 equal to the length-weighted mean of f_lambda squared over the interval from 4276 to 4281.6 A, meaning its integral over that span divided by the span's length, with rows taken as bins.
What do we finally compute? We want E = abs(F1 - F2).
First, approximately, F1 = 3.16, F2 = 2.47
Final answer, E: 0.7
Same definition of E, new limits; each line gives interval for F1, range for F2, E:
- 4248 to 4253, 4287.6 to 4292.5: 0.3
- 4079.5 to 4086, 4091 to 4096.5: 0.9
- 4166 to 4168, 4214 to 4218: 0.8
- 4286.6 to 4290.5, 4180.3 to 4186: 0.1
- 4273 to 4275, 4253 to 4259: 0.3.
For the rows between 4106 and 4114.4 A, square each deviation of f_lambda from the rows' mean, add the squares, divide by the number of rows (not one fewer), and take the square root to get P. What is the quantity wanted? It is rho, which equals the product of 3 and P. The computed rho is 0.08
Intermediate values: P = 0.026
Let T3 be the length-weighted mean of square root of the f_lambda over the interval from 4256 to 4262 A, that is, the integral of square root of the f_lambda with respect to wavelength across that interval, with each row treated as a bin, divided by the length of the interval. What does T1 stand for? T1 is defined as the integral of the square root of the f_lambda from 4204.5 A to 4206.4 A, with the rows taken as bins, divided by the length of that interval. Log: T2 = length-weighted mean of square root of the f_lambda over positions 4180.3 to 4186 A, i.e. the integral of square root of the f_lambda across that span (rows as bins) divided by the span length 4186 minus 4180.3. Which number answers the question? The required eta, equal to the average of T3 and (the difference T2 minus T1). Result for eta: 0.635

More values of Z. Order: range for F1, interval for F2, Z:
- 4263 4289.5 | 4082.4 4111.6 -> 0.26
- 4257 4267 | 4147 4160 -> 0.20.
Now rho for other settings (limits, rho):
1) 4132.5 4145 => 0.14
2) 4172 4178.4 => 0.10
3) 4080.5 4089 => 0.10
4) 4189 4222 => 0.31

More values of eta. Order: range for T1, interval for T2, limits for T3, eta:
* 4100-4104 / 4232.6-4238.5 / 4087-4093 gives 0.659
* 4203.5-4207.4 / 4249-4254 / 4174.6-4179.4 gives 0.627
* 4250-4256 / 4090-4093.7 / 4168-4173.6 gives 0.585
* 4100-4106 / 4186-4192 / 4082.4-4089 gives 0.694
